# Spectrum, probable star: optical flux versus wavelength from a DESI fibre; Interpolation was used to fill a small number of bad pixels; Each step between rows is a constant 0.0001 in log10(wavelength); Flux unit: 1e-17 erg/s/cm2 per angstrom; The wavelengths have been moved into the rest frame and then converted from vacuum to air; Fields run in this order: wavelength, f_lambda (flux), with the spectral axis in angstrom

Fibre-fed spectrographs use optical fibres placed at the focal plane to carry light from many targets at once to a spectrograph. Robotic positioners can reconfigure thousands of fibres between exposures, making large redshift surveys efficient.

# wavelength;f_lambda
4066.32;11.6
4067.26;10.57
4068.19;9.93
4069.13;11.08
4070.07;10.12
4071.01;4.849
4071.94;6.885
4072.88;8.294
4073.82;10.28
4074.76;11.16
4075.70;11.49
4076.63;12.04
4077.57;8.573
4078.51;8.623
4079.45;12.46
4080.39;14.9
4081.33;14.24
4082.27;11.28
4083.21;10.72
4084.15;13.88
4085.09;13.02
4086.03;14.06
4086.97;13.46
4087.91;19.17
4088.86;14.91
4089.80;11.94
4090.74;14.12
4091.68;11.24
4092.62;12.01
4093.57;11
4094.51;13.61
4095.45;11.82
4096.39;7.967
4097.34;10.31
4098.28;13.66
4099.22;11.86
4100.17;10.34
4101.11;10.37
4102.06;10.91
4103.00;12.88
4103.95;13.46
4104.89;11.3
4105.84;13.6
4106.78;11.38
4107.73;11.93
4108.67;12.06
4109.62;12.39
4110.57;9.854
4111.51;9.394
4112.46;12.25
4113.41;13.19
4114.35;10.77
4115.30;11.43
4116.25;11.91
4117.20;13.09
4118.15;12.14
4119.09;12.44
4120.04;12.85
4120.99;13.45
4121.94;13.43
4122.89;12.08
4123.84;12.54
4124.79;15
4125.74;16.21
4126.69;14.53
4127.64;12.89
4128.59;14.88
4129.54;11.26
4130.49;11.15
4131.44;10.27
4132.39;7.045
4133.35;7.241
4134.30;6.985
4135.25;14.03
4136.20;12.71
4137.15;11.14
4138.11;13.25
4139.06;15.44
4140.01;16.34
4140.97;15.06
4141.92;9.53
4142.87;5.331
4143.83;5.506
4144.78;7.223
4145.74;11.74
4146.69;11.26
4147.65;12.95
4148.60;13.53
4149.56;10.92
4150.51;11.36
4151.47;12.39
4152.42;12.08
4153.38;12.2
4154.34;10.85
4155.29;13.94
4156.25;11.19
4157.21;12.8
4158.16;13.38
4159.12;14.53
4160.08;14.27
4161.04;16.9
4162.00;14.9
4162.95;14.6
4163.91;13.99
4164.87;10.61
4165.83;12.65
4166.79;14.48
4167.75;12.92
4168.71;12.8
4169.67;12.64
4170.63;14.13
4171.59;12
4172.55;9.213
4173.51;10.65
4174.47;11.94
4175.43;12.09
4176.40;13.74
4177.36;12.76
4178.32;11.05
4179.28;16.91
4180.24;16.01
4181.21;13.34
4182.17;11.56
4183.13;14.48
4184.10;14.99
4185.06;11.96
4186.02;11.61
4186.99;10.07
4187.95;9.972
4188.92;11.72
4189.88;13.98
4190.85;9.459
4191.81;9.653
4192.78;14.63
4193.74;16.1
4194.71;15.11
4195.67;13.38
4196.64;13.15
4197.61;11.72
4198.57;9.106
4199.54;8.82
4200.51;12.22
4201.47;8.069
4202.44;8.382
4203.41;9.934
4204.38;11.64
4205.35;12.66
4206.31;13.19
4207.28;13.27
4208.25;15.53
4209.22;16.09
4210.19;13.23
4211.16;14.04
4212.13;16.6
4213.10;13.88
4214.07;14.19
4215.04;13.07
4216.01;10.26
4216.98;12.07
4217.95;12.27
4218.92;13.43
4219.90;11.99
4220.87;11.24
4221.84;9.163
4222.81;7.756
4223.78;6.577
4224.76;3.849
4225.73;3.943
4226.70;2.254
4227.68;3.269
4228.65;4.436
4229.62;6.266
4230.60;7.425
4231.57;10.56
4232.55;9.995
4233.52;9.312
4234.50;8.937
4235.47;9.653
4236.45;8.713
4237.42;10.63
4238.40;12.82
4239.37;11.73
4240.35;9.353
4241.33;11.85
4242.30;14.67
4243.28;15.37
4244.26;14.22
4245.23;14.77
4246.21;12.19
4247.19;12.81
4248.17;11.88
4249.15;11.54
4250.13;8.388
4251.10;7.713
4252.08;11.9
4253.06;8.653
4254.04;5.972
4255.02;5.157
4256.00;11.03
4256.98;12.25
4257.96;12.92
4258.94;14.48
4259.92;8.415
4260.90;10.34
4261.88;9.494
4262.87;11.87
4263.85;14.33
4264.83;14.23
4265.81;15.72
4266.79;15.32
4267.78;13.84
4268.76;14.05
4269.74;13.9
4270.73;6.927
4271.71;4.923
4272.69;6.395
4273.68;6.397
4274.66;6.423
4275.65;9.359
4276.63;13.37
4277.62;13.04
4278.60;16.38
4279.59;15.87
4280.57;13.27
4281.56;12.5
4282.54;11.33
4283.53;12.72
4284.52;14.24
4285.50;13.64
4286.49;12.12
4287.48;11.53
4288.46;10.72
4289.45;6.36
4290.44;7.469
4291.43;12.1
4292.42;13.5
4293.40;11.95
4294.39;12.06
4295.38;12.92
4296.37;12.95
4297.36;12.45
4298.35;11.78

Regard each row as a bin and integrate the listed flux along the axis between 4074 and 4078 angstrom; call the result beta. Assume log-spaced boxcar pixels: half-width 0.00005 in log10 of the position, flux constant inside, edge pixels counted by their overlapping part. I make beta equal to 43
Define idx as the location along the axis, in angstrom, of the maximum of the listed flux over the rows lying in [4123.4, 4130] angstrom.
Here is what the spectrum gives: 4125.74 angstrom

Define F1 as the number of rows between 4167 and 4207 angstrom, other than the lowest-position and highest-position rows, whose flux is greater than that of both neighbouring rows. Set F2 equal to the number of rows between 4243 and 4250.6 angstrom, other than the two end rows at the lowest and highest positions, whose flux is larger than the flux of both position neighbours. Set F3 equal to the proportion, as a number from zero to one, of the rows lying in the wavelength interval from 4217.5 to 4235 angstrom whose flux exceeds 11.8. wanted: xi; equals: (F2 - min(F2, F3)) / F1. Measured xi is 0.26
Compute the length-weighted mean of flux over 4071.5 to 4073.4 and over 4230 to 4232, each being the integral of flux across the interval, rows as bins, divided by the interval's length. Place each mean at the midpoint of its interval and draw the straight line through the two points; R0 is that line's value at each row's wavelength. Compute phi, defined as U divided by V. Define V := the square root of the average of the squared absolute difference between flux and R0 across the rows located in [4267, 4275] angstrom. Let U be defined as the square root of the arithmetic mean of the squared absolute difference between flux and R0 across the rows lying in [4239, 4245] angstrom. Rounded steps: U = 4.5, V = 3.8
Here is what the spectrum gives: 1.2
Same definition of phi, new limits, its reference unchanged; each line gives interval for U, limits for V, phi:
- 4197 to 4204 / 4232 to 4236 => 2.5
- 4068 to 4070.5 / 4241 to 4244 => 0.5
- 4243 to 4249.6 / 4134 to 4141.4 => 0.8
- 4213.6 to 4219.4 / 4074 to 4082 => 0.9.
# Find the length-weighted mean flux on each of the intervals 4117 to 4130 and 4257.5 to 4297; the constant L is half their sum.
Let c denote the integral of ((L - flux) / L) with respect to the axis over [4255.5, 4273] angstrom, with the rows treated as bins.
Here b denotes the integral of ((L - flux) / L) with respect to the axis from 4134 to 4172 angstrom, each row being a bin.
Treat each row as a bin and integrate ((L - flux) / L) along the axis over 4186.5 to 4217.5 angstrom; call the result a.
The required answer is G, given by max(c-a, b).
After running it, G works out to 0.6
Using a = 0.5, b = 0.5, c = 1.1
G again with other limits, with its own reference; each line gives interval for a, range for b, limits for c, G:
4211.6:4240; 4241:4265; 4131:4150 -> 2.2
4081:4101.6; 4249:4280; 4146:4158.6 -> 4.0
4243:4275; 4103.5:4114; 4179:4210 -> 0.6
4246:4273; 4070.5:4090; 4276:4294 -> 1.3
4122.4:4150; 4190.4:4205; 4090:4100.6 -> 1.3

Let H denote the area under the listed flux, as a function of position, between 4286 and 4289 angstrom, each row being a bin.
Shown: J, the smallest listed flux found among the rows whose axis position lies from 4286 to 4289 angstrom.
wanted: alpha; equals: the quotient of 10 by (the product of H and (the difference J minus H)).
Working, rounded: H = 34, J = 10.72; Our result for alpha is -0.0125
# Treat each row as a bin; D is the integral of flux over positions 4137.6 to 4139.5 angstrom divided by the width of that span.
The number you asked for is 14.2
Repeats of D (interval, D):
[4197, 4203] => 9.8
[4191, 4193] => 11.4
